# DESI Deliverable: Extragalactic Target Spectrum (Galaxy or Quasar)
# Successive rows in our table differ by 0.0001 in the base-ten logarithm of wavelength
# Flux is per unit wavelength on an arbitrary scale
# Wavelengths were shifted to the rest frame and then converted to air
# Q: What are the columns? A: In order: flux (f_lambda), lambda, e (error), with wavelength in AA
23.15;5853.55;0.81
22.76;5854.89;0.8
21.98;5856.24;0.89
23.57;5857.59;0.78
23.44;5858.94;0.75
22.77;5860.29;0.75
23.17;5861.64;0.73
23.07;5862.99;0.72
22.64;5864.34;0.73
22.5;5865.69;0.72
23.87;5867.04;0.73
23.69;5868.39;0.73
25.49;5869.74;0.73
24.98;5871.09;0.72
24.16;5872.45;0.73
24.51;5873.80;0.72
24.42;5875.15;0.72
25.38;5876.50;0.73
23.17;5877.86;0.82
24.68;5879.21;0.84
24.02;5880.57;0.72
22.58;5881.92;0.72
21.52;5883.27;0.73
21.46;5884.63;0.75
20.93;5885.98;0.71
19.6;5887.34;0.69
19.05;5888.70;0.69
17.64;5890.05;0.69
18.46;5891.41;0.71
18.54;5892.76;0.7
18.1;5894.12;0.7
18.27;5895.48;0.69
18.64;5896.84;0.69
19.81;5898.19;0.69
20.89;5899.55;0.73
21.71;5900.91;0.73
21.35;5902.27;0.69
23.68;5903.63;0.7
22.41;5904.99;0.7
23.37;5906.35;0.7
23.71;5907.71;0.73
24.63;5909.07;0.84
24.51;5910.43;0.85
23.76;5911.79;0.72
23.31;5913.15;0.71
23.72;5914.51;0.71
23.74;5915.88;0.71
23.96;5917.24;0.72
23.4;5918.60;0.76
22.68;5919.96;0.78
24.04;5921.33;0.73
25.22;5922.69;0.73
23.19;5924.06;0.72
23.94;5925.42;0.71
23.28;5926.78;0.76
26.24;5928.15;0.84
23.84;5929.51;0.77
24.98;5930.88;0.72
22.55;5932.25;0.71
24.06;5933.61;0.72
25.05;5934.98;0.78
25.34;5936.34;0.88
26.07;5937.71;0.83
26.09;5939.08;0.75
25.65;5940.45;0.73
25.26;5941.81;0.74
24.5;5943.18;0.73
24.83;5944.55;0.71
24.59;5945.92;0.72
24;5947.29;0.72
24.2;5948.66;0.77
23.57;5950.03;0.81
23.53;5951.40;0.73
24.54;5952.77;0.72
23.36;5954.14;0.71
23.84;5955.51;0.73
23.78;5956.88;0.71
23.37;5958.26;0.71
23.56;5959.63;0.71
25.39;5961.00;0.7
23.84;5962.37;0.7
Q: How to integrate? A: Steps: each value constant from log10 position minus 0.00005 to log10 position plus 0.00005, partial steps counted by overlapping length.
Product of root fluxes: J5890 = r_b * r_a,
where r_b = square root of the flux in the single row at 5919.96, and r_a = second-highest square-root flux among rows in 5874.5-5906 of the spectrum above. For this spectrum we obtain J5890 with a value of 23.7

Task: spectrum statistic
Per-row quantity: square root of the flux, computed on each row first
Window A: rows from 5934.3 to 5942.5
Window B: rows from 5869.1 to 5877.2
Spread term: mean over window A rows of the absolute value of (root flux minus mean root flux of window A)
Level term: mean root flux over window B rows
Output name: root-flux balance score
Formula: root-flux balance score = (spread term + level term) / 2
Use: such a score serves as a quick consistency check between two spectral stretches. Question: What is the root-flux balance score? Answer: 2.51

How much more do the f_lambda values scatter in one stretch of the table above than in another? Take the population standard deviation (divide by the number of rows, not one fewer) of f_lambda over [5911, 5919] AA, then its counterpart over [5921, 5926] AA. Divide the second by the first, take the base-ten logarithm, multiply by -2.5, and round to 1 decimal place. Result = -1.3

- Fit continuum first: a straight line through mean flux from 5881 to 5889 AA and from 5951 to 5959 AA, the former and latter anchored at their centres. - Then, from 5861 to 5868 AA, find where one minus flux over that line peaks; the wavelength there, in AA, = 5865.69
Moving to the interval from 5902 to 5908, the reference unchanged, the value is 5902.27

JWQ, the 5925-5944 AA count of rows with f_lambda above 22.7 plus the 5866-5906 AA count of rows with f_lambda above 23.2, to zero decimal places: 24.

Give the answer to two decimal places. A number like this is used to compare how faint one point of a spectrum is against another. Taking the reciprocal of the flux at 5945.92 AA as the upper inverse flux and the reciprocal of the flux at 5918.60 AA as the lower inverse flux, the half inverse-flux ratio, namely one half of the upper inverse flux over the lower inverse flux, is 0.48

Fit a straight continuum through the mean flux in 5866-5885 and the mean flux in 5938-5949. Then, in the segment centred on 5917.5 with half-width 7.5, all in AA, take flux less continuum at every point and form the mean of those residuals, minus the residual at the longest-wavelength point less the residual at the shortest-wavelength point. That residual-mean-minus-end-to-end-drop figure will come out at 0.8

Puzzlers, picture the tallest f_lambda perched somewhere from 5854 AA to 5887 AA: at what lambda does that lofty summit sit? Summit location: 5869.74 AA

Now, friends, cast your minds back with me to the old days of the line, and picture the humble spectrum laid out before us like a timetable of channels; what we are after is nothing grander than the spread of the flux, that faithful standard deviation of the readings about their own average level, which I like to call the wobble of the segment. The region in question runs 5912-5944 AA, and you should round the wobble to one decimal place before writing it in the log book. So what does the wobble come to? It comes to 1.1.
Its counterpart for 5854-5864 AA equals 0.5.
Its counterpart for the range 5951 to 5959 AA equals 0.4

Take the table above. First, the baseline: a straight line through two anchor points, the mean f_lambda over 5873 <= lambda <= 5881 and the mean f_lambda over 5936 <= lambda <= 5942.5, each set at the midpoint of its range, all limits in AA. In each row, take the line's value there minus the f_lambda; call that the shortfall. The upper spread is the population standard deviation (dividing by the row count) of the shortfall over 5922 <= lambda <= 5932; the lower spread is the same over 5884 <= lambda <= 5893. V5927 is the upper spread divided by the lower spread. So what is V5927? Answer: 0.8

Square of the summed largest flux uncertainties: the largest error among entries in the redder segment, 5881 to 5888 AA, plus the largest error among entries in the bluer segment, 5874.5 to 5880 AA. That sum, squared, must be 2.53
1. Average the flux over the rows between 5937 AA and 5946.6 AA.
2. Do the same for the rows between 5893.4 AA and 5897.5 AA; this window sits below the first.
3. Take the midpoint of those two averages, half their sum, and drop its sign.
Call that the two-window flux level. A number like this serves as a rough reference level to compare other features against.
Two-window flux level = 21.8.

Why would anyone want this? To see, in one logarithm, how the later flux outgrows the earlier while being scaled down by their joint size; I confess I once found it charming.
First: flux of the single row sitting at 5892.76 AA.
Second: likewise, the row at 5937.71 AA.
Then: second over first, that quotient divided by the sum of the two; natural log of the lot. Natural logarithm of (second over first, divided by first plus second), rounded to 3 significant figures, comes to -3.46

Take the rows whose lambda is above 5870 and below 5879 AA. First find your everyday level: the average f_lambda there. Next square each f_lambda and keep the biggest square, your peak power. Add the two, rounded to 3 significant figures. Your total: 669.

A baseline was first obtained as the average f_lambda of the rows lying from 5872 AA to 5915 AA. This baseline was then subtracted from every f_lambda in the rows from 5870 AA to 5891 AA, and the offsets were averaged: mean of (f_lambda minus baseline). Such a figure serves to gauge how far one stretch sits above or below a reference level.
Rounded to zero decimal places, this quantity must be 1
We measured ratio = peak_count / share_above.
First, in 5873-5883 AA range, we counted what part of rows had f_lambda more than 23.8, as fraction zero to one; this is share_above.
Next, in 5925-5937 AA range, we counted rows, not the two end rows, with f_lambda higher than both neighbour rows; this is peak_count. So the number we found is 2.8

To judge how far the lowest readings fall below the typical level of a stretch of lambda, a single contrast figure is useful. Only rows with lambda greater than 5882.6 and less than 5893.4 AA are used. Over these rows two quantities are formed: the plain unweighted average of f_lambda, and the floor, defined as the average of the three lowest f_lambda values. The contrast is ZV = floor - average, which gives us -1.4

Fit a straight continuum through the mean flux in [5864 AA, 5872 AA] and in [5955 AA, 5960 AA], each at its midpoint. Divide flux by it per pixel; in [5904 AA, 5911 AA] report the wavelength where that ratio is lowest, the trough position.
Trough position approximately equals 5904.99 AA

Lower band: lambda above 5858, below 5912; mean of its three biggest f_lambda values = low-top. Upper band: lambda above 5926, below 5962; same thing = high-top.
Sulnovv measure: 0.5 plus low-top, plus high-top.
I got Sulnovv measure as 51.9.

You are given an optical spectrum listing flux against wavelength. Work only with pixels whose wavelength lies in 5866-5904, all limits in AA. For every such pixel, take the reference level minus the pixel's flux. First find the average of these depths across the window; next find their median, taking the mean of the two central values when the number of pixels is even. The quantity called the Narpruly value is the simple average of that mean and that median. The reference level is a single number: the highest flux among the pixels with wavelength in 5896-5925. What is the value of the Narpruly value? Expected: 3.5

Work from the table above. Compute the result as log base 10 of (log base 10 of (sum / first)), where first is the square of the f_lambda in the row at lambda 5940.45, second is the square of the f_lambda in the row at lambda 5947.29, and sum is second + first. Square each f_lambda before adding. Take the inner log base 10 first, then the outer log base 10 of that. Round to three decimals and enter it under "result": -0.564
